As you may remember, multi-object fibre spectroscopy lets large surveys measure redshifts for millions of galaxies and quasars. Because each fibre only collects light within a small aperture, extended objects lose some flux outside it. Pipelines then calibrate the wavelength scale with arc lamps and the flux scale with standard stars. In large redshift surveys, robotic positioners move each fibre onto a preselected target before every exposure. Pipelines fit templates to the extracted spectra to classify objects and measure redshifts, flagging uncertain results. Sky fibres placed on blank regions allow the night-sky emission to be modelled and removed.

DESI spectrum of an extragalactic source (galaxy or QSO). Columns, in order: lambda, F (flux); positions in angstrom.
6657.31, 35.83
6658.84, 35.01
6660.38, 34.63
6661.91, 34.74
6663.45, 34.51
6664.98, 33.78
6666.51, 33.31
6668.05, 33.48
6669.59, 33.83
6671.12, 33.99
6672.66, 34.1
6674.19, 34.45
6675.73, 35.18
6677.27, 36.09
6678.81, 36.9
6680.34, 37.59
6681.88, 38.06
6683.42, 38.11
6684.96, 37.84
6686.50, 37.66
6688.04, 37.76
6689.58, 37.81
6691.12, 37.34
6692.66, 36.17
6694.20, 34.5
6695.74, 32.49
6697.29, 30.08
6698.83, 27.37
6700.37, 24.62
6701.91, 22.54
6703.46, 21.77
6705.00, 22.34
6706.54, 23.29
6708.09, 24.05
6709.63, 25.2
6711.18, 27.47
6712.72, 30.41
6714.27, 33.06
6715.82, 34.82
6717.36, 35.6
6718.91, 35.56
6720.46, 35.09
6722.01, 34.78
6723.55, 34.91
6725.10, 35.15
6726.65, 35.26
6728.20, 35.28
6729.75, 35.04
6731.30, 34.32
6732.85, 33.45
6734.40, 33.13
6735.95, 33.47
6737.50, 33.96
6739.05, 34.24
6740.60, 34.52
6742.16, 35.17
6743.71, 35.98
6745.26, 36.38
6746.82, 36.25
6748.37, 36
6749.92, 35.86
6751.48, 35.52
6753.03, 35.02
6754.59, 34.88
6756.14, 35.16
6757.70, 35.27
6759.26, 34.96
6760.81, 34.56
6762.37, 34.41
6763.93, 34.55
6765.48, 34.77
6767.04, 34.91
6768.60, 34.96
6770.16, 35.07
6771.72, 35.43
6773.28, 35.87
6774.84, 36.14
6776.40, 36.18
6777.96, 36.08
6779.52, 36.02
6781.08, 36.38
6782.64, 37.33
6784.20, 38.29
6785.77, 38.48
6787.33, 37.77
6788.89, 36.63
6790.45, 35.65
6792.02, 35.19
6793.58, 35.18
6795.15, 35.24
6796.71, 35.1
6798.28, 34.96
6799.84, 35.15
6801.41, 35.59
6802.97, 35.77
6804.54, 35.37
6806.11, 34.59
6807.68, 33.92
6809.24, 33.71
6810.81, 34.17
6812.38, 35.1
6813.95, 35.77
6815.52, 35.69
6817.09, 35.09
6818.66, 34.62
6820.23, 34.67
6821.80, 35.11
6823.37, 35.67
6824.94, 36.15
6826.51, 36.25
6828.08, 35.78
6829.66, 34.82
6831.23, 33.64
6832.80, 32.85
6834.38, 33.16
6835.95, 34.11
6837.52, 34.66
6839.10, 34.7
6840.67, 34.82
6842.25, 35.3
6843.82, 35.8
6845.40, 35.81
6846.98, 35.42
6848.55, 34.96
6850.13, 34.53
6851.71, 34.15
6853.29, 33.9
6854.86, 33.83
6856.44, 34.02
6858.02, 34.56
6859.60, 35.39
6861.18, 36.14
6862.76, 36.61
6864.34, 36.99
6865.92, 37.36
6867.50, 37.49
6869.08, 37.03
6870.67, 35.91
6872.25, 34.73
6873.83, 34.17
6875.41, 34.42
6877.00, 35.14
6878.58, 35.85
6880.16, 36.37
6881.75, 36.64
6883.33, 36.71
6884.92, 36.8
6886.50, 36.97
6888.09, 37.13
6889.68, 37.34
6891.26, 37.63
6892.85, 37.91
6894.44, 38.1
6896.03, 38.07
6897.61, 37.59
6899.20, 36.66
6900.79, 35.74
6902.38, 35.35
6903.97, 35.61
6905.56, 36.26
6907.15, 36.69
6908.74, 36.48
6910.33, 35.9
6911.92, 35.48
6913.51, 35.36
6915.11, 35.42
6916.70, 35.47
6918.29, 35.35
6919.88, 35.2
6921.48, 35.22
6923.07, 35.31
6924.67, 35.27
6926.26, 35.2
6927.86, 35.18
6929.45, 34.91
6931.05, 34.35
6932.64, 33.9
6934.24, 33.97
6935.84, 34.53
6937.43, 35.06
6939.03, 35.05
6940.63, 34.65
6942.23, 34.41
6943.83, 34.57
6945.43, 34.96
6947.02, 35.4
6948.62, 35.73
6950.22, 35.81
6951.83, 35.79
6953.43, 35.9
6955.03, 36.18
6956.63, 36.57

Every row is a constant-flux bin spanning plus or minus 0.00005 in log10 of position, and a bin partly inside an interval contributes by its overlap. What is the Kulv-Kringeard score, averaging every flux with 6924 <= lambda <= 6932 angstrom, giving 35.0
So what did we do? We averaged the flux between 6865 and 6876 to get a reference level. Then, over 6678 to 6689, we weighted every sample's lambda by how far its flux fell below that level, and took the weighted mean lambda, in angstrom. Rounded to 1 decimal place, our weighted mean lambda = 6683.7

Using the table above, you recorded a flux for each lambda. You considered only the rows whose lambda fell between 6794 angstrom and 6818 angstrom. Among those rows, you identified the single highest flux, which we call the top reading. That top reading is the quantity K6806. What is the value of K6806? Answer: 35.77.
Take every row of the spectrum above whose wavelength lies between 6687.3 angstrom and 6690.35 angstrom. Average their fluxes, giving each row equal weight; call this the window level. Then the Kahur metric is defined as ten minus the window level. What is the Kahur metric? -27.8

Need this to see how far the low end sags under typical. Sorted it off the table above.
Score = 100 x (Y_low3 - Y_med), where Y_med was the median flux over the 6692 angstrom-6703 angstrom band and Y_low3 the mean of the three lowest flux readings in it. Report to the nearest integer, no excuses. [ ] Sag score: -524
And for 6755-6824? -125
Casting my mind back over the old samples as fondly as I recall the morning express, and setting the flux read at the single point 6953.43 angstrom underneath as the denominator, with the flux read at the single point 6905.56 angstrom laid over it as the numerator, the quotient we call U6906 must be 1.01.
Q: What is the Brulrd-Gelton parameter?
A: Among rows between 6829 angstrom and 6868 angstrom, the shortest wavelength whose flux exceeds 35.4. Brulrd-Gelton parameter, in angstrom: 6843.82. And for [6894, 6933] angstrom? 6894.44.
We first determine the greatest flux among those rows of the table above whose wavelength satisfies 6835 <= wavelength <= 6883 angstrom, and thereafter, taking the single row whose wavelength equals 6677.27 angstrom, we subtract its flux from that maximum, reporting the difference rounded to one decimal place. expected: 1.4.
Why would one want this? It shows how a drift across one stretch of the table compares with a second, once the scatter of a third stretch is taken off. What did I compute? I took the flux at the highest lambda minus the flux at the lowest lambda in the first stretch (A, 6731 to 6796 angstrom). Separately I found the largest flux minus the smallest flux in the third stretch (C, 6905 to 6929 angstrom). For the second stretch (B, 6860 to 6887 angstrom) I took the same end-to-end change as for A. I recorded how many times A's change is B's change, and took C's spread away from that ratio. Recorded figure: 0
